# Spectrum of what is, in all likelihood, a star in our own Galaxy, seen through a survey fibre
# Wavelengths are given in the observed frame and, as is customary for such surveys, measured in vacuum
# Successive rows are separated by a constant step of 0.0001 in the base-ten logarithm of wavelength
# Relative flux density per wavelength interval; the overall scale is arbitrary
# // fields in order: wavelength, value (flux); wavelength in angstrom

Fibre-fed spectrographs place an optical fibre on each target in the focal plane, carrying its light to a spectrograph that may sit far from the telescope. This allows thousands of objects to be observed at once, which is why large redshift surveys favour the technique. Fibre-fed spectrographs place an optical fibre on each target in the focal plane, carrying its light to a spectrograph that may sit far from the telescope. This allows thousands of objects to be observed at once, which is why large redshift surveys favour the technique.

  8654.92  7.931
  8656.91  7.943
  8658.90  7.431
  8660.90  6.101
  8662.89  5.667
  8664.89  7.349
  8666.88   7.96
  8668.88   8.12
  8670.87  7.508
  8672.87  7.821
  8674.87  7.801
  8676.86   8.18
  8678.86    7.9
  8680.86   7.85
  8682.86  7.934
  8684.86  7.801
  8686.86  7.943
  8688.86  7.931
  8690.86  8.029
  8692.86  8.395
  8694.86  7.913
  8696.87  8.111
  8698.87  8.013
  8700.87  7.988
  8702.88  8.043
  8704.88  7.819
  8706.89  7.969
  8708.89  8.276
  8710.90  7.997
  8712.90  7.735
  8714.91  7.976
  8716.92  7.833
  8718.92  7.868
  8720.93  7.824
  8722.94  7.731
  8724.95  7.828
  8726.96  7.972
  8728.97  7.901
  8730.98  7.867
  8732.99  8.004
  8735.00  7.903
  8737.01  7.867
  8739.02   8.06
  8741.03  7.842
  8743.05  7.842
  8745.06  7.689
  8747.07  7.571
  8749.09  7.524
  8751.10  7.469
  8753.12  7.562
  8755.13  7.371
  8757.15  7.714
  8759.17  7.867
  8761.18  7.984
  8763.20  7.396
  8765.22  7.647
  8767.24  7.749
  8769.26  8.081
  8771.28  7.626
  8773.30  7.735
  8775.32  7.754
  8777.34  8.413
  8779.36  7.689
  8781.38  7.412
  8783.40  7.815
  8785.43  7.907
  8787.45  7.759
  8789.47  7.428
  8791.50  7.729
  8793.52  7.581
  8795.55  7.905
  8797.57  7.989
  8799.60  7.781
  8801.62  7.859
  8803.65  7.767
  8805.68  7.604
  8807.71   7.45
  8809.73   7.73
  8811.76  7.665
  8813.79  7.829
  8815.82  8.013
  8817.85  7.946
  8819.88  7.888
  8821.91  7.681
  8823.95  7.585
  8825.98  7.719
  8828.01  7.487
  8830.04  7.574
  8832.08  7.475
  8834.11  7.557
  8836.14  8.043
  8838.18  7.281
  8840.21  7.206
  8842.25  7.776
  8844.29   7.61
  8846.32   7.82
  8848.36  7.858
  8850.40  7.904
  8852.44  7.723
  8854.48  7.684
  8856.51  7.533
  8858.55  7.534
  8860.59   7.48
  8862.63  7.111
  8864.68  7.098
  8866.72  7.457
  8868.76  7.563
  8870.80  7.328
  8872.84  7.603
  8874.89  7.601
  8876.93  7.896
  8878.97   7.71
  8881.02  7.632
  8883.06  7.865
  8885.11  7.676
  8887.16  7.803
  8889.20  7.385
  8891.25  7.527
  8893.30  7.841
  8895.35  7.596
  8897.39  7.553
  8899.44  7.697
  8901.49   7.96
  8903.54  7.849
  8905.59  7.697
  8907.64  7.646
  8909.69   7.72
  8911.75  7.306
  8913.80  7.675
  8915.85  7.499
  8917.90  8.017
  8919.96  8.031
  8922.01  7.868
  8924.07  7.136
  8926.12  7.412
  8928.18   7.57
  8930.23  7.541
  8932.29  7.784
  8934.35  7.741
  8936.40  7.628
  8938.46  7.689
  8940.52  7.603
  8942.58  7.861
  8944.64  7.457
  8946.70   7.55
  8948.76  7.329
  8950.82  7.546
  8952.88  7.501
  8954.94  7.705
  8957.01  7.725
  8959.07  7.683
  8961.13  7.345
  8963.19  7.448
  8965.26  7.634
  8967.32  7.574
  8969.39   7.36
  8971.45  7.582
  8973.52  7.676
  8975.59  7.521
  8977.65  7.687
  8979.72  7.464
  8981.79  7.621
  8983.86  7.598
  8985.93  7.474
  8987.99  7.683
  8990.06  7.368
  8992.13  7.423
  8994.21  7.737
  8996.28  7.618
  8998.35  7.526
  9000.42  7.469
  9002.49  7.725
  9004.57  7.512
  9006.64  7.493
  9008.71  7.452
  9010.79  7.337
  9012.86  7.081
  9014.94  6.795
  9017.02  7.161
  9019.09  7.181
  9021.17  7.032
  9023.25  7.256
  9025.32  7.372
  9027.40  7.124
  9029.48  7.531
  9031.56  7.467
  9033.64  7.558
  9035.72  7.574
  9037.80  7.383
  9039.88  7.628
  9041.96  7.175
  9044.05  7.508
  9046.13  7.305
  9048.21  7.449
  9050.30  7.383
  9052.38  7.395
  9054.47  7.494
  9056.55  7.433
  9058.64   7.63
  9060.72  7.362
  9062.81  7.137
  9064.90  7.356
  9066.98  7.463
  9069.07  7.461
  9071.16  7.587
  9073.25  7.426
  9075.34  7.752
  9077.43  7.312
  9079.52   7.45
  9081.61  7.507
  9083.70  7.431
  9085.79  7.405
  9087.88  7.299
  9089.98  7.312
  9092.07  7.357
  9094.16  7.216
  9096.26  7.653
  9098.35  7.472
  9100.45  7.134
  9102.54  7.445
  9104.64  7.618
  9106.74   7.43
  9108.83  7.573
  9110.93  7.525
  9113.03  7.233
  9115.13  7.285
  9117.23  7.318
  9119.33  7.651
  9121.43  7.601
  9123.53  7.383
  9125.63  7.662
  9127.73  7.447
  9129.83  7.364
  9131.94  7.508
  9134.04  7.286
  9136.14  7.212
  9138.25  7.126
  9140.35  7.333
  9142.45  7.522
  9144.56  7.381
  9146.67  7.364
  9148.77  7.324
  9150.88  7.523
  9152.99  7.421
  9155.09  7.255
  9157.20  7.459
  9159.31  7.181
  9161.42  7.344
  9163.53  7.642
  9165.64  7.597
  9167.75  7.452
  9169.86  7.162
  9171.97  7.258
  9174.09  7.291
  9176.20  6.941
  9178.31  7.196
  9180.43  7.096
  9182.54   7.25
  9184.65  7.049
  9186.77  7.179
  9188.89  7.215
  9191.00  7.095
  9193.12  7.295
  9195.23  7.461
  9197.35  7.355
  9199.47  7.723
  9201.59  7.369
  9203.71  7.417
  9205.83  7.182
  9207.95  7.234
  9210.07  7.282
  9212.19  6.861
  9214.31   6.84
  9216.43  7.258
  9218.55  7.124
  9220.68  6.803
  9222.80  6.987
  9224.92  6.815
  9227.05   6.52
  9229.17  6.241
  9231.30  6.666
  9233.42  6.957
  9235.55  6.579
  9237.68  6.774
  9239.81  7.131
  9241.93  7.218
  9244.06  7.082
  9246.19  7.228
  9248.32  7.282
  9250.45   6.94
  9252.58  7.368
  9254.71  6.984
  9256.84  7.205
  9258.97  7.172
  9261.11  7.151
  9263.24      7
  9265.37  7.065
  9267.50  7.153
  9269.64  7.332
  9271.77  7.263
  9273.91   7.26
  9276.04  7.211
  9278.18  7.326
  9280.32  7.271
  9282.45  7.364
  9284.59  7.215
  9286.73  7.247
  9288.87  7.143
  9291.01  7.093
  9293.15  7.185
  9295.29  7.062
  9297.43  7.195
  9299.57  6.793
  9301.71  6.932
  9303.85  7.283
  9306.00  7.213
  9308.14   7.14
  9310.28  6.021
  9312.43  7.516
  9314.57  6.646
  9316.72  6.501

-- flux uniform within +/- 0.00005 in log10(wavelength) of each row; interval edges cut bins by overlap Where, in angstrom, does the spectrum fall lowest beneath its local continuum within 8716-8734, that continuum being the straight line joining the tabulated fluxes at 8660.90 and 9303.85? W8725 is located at 8722.94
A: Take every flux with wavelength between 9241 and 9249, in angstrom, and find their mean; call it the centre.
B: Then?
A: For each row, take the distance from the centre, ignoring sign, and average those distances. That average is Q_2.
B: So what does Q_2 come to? 0.060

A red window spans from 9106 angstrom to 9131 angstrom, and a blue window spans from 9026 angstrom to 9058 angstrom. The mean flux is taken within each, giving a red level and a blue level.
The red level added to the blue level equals 14.9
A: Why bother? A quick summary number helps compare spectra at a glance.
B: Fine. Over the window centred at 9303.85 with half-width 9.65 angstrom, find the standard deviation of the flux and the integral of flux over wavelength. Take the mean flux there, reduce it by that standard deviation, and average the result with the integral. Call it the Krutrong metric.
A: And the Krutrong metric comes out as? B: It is 71.0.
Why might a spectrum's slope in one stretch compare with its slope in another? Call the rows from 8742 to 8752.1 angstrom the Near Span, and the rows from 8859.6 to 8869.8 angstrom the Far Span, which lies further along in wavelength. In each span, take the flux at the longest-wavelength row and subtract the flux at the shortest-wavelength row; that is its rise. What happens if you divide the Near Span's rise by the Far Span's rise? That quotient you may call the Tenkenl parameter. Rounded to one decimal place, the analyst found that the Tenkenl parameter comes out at -4.5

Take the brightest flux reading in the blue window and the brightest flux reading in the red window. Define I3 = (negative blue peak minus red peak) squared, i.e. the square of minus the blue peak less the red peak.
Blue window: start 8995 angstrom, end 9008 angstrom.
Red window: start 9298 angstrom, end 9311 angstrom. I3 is 225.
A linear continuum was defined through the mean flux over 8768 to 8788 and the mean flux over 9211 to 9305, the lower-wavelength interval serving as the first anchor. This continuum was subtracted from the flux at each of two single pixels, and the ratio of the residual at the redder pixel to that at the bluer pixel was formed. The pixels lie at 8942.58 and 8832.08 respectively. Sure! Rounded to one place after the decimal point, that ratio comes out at -1.2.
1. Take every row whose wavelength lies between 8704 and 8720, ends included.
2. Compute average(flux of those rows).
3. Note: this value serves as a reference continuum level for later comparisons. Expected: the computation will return 7.93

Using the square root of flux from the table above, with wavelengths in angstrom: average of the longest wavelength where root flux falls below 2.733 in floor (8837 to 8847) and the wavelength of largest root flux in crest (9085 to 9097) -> 8968.2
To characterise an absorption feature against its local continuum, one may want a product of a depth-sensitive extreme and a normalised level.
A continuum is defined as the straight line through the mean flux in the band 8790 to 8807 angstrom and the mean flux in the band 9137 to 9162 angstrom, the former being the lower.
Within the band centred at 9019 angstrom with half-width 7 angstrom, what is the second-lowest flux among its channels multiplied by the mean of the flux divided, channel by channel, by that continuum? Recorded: 6.67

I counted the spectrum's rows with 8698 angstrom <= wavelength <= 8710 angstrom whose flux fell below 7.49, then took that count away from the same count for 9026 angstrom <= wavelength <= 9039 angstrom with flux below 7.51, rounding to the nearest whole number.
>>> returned 3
